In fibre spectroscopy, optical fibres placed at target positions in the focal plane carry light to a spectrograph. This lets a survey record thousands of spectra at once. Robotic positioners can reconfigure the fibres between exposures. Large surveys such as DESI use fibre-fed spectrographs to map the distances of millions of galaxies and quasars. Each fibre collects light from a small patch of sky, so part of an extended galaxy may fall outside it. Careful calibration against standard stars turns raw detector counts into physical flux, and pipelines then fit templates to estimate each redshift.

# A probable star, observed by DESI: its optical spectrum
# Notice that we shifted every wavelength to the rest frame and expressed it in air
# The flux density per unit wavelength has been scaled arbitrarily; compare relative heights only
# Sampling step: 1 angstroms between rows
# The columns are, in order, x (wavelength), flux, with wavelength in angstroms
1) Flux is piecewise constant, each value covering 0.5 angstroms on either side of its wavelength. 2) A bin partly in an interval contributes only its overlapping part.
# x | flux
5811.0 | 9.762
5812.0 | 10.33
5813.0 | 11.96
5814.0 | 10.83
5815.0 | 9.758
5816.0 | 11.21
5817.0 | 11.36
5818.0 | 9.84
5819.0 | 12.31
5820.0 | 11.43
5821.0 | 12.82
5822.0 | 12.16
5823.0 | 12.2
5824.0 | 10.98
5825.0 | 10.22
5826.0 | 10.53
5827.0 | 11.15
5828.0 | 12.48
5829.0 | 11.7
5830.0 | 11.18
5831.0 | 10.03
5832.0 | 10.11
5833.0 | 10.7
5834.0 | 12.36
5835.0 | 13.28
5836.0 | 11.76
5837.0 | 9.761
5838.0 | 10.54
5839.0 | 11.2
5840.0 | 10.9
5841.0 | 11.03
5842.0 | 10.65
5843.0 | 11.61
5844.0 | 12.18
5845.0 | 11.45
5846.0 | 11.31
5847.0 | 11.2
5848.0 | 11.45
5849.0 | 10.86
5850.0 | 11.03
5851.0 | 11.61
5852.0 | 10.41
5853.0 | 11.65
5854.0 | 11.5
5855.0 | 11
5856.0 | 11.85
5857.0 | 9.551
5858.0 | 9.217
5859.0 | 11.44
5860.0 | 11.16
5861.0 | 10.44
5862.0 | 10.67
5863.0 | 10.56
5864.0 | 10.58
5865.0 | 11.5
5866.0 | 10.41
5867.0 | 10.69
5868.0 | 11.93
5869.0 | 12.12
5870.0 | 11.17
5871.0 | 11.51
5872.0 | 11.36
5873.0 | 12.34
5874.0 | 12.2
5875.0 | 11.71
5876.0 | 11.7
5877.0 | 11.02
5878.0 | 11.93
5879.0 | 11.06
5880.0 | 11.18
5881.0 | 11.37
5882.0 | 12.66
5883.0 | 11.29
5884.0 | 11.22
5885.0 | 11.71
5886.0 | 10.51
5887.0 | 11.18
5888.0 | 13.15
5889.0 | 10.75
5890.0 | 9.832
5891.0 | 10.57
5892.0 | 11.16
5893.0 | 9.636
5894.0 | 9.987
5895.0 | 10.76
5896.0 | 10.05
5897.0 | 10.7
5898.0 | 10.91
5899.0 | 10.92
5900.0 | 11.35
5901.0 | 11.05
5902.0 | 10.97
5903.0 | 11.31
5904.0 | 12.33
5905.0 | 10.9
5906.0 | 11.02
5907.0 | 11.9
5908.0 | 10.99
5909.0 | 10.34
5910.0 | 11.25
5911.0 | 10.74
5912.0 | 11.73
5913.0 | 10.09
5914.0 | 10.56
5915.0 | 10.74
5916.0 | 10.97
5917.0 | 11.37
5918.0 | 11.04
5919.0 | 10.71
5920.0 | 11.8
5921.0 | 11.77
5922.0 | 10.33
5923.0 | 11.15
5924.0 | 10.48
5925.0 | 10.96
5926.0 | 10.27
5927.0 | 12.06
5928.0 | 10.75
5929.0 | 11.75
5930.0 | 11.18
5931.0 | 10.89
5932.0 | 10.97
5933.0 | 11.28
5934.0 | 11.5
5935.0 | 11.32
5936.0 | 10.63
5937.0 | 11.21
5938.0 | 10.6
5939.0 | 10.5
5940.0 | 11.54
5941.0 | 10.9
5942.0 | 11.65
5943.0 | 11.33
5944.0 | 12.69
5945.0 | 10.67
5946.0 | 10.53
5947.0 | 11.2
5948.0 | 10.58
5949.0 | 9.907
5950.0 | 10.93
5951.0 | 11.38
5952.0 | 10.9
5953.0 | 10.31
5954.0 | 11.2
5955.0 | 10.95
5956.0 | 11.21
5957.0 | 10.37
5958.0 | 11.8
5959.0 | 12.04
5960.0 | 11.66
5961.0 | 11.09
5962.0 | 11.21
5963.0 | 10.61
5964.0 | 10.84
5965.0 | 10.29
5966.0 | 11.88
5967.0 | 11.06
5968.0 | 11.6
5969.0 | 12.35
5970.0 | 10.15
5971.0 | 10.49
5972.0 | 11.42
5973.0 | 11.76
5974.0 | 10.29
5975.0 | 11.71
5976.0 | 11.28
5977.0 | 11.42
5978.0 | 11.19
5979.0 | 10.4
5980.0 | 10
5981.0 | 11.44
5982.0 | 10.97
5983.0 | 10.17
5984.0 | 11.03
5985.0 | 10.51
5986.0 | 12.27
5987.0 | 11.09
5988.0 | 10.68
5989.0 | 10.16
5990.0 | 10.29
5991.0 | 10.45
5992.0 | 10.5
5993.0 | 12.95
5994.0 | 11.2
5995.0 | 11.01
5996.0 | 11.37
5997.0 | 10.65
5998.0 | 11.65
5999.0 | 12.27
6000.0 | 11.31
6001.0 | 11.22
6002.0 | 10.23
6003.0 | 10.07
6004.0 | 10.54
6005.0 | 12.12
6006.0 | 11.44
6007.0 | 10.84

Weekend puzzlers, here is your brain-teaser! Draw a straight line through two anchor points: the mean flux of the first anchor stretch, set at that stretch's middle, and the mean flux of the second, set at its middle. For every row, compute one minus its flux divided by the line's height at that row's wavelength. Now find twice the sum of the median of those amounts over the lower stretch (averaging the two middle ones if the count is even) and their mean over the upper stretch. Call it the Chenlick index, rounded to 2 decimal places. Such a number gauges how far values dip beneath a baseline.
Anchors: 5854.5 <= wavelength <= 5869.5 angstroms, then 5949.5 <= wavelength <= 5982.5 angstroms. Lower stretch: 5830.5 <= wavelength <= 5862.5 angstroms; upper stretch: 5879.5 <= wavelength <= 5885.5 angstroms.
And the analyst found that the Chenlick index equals -0.16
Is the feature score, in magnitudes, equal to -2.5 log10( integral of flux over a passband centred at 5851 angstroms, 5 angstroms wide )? -4.36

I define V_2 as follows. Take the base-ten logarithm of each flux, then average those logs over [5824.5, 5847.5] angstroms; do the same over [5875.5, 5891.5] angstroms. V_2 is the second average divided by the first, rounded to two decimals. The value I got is 1.01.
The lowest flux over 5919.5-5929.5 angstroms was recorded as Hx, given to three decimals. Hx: 10.270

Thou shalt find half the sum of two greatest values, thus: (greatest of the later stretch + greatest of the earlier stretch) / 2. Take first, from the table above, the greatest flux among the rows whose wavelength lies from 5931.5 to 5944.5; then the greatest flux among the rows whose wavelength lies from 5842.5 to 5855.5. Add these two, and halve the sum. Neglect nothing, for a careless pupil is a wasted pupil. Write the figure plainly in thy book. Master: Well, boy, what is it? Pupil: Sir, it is 12.4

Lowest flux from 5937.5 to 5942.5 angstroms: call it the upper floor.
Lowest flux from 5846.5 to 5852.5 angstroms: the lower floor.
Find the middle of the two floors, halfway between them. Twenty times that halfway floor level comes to 209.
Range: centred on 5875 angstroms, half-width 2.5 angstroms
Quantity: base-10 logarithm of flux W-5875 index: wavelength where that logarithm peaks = 5873.0 angstroms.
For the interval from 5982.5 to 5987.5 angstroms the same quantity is 5986.0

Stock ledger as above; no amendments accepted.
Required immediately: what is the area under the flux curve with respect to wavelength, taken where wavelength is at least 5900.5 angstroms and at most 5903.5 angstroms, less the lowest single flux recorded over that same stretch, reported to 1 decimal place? 22.4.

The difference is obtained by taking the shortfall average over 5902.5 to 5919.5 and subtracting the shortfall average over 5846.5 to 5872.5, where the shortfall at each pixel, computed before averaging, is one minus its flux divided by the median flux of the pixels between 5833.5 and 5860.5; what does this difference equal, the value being -0.002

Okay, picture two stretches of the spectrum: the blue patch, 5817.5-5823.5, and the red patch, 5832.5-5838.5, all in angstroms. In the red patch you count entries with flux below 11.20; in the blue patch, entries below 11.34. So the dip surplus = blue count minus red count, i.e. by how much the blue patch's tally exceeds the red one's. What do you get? -2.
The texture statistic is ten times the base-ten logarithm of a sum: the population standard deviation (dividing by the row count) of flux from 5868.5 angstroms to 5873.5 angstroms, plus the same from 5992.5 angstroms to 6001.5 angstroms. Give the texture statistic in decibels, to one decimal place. 0.5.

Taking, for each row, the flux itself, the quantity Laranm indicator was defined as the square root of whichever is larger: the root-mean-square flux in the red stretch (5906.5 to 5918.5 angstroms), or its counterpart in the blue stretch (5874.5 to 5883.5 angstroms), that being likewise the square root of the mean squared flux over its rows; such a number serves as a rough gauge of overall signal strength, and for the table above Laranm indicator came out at 3.40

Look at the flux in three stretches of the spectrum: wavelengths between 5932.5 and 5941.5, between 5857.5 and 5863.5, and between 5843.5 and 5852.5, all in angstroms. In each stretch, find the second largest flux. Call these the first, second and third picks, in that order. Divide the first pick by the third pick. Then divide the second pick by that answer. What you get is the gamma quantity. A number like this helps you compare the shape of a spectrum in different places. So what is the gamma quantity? 11.27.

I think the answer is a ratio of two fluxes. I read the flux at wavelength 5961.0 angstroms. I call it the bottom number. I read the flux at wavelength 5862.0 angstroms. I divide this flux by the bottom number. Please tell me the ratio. 0.96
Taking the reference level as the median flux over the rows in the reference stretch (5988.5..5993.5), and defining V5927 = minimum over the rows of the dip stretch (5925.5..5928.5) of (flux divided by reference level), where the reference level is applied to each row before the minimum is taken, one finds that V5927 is 0.983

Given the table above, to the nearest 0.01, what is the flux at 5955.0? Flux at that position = 10.95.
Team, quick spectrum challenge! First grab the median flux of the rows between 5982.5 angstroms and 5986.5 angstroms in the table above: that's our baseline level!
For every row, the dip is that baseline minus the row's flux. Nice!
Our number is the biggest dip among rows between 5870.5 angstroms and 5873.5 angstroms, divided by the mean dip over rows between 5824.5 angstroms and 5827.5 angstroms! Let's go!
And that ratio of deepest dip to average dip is -4.32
